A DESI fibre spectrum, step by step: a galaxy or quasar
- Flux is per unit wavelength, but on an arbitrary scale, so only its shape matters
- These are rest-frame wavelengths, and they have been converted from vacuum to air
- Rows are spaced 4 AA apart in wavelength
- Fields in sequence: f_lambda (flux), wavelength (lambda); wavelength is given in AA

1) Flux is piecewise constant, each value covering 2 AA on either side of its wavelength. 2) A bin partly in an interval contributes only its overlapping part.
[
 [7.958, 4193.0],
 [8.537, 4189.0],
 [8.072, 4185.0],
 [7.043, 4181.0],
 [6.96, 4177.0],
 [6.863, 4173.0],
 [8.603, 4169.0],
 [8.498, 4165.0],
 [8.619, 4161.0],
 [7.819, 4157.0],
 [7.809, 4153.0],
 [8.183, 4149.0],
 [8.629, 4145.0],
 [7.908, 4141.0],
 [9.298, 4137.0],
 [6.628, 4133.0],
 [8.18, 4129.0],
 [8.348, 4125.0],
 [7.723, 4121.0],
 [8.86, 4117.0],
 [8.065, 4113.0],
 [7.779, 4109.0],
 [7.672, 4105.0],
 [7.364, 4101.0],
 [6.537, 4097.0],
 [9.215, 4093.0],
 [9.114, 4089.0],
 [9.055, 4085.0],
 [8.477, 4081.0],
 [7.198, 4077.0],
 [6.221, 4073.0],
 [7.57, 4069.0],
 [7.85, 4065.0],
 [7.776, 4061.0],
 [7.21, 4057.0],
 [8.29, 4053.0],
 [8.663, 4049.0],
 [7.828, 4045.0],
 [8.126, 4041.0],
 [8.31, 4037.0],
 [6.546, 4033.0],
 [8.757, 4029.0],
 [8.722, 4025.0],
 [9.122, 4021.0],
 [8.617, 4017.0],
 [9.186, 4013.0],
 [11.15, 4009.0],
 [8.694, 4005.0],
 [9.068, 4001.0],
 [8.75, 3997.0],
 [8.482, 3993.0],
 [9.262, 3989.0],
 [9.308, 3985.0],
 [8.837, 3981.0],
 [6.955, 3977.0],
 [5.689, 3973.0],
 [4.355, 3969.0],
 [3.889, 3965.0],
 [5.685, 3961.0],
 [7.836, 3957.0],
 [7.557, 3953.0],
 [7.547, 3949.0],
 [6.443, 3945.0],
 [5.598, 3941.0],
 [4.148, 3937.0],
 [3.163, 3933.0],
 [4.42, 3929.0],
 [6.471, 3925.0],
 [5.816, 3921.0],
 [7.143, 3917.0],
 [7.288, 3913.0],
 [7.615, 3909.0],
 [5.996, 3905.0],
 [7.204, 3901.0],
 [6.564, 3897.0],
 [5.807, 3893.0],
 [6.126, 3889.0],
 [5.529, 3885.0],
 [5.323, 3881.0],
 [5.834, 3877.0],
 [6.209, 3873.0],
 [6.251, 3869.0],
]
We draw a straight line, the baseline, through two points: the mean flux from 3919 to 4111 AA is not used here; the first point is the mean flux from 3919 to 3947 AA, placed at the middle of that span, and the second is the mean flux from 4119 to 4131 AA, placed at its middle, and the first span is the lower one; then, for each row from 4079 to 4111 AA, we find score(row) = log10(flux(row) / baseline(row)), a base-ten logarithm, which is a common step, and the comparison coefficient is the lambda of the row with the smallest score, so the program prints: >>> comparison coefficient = 4097.0 AA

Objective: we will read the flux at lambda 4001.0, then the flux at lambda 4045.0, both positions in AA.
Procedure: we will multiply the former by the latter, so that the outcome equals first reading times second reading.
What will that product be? 71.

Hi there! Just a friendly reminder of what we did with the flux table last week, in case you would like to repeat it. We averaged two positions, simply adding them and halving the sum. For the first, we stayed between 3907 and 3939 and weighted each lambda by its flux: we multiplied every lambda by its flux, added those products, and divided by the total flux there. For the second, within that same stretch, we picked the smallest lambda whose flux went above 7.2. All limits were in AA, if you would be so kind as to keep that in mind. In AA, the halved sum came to 3914.9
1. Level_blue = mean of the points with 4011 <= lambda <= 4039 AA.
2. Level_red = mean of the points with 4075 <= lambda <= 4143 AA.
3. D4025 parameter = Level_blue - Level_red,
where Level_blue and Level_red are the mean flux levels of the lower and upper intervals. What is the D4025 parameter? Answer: 0.4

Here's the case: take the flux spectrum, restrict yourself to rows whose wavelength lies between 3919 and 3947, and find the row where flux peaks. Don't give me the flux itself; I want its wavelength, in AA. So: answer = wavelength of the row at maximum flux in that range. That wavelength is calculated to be 3925.0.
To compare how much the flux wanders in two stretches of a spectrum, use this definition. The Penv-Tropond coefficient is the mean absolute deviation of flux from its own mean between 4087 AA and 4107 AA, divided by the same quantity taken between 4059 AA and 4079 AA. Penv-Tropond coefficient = 1.9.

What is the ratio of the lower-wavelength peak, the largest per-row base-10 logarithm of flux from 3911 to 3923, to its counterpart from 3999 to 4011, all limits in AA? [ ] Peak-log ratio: 0.82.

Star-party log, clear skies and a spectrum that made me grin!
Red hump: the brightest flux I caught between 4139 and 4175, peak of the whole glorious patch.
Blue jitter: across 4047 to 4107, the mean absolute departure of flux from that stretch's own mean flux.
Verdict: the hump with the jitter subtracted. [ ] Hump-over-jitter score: 7.9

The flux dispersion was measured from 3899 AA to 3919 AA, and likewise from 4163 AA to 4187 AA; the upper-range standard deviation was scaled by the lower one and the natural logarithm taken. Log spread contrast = 0.3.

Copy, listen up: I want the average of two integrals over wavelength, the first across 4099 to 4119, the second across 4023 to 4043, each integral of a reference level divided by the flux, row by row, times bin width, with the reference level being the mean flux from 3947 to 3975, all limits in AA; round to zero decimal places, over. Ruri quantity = 15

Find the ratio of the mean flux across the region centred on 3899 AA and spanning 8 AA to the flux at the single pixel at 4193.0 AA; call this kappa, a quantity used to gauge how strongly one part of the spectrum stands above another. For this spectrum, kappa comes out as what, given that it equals 0.87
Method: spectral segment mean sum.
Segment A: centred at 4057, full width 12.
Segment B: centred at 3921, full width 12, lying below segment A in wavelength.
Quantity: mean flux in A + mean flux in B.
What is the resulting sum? 14.2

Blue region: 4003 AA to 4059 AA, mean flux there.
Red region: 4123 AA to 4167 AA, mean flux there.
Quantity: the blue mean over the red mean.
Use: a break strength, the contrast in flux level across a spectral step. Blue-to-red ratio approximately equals 1.04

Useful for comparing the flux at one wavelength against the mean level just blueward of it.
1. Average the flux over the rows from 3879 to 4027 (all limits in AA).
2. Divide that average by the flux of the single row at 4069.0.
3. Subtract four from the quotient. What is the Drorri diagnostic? -3.1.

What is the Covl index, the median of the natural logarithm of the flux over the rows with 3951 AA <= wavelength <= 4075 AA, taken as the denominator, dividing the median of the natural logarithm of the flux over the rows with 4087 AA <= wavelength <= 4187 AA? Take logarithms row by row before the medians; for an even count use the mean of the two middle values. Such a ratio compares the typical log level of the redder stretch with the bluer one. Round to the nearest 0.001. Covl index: 0.987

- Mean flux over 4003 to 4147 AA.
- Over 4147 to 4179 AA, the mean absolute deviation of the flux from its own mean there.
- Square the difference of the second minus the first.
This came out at 58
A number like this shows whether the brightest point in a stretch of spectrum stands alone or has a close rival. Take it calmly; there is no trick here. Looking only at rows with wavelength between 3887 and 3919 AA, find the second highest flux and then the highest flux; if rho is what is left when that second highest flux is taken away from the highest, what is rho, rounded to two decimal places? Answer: 0.33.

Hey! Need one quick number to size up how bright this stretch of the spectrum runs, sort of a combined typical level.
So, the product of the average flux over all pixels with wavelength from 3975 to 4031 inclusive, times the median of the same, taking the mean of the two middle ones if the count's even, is 78.5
